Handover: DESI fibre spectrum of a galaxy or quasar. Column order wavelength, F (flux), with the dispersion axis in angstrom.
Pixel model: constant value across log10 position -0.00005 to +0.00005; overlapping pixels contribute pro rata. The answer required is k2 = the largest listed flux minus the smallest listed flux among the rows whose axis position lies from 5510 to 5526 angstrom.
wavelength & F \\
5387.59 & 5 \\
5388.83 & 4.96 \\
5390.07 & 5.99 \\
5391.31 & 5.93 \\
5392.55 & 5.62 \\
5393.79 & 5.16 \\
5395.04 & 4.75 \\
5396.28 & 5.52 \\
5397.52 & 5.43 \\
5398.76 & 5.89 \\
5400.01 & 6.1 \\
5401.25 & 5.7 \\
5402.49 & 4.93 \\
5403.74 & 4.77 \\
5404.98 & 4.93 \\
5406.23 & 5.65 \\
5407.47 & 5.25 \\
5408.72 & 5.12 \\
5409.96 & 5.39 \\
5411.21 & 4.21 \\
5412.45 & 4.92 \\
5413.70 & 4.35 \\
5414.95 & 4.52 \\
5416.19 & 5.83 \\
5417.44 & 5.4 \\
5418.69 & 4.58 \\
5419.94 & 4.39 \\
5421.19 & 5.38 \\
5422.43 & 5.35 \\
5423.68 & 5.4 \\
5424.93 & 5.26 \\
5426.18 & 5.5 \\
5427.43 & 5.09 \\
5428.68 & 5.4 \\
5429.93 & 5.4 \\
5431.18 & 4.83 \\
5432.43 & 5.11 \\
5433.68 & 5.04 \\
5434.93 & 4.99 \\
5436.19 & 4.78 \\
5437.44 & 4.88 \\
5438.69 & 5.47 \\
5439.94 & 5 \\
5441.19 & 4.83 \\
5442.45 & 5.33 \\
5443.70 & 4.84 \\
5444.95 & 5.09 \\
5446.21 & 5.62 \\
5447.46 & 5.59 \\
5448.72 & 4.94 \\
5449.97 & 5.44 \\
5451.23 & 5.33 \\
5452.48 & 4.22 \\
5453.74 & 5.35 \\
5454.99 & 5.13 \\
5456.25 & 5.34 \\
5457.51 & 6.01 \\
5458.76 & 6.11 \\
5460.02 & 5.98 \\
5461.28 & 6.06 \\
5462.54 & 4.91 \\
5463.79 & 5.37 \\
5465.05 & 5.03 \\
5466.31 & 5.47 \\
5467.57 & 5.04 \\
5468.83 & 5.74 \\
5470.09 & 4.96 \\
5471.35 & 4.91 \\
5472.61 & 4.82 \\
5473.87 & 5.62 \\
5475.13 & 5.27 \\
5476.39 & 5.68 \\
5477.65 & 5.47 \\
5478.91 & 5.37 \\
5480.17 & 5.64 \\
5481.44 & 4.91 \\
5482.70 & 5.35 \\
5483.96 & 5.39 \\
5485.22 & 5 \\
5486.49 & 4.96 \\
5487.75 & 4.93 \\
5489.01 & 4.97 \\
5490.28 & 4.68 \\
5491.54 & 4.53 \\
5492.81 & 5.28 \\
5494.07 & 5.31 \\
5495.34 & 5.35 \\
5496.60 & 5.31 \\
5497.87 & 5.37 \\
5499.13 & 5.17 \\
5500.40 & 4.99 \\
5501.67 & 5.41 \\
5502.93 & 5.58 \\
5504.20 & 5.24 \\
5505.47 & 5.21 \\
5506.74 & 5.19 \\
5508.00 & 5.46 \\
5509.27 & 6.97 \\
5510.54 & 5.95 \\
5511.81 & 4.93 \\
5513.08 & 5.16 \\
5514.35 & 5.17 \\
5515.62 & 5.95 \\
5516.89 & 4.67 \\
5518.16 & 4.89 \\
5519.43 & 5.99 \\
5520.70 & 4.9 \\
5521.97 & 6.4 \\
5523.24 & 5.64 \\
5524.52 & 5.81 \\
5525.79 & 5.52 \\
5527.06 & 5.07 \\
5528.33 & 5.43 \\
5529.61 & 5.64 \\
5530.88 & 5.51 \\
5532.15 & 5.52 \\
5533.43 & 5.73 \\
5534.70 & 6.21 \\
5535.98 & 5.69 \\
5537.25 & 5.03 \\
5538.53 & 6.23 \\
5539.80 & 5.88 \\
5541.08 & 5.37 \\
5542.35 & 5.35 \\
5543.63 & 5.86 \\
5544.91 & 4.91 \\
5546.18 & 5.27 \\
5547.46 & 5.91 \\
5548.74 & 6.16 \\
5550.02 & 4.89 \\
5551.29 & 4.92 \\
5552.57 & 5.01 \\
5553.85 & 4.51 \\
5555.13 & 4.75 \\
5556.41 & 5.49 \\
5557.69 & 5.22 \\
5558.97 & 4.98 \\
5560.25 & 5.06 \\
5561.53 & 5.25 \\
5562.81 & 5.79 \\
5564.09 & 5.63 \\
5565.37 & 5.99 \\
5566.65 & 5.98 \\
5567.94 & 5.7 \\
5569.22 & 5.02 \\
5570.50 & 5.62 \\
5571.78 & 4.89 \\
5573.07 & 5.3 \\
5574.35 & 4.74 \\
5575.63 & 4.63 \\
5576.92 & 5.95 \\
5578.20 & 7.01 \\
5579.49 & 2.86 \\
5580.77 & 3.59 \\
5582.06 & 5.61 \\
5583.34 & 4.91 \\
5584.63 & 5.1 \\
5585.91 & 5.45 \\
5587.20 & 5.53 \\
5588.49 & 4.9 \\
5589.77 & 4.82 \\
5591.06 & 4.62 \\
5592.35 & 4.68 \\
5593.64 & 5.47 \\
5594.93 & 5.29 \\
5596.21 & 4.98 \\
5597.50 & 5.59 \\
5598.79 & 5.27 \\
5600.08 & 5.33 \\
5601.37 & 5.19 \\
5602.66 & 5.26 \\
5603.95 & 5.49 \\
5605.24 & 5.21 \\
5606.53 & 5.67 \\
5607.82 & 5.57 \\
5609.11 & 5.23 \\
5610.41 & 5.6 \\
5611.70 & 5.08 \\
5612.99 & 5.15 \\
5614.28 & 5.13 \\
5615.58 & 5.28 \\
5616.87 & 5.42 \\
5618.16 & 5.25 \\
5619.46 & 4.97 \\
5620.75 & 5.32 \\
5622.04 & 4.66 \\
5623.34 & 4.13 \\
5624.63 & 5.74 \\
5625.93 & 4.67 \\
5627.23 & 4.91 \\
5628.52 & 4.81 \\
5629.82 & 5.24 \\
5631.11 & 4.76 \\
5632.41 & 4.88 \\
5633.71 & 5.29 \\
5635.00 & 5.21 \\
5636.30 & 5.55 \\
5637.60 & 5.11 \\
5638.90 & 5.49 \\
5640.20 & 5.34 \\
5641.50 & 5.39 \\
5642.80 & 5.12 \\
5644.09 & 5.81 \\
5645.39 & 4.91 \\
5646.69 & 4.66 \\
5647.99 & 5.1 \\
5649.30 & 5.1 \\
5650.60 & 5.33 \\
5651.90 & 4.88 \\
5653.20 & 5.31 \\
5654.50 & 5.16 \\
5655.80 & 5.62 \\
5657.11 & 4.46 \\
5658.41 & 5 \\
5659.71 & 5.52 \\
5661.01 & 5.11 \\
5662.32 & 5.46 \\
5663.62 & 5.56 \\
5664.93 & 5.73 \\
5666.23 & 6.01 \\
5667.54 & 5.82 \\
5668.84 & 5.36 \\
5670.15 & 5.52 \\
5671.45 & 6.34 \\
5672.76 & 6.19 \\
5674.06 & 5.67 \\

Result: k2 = 1.73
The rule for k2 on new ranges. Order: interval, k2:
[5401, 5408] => 0.93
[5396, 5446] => 1.89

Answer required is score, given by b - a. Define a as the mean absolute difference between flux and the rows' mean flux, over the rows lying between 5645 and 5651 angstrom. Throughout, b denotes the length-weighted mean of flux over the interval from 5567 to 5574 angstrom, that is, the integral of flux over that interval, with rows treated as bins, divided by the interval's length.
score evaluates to 5.12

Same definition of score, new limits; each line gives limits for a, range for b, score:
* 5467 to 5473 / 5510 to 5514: 5.06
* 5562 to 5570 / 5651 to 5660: 4.89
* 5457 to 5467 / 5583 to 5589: 4.77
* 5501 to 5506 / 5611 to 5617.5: 5.08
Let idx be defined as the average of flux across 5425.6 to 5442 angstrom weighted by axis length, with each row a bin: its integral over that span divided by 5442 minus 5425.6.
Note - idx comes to 5.10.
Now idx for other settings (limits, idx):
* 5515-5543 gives 5.57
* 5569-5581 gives 5.01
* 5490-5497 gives 5.09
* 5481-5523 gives 5.30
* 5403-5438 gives 5.06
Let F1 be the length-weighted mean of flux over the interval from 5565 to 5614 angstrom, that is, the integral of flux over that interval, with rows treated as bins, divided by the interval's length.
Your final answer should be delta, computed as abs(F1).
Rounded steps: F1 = 5.21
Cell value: 5.21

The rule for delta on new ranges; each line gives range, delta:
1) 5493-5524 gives 5.42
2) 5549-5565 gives 5.17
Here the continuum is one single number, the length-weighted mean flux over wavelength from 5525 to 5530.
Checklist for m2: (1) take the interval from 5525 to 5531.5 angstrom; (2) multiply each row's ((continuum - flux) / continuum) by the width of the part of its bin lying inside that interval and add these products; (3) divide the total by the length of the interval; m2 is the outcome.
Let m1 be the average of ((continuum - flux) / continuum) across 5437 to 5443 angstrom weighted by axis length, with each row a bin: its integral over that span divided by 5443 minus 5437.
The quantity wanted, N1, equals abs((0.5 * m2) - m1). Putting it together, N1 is 0.060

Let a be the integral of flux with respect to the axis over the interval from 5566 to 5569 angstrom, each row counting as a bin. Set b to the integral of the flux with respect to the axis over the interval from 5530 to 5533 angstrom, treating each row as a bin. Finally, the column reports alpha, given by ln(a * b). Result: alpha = 5.7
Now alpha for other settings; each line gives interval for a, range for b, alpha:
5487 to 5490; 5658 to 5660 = 5.0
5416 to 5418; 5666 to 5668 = 4.9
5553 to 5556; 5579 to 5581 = 4.5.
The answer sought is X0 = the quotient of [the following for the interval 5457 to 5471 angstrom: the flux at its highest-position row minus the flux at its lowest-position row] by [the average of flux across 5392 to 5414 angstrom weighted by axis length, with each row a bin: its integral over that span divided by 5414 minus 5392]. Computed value -0.20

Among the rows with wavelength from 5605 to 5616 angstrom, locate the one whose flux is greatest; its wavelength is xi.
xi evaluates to 5606.53 angstrom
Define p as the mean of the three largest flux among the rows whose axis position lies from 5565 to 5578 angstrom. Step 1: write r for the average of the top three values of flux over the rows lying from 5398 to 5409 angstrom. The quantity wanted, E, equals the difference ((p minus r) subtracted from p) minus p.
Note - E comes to -0.08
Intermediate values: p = 6.0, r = 5.90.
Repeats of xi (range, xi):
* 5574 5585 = 5578.20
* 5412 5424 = 5416.19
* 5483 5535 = 5509.27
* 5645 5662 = 5655.80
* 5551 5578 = 5565.37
